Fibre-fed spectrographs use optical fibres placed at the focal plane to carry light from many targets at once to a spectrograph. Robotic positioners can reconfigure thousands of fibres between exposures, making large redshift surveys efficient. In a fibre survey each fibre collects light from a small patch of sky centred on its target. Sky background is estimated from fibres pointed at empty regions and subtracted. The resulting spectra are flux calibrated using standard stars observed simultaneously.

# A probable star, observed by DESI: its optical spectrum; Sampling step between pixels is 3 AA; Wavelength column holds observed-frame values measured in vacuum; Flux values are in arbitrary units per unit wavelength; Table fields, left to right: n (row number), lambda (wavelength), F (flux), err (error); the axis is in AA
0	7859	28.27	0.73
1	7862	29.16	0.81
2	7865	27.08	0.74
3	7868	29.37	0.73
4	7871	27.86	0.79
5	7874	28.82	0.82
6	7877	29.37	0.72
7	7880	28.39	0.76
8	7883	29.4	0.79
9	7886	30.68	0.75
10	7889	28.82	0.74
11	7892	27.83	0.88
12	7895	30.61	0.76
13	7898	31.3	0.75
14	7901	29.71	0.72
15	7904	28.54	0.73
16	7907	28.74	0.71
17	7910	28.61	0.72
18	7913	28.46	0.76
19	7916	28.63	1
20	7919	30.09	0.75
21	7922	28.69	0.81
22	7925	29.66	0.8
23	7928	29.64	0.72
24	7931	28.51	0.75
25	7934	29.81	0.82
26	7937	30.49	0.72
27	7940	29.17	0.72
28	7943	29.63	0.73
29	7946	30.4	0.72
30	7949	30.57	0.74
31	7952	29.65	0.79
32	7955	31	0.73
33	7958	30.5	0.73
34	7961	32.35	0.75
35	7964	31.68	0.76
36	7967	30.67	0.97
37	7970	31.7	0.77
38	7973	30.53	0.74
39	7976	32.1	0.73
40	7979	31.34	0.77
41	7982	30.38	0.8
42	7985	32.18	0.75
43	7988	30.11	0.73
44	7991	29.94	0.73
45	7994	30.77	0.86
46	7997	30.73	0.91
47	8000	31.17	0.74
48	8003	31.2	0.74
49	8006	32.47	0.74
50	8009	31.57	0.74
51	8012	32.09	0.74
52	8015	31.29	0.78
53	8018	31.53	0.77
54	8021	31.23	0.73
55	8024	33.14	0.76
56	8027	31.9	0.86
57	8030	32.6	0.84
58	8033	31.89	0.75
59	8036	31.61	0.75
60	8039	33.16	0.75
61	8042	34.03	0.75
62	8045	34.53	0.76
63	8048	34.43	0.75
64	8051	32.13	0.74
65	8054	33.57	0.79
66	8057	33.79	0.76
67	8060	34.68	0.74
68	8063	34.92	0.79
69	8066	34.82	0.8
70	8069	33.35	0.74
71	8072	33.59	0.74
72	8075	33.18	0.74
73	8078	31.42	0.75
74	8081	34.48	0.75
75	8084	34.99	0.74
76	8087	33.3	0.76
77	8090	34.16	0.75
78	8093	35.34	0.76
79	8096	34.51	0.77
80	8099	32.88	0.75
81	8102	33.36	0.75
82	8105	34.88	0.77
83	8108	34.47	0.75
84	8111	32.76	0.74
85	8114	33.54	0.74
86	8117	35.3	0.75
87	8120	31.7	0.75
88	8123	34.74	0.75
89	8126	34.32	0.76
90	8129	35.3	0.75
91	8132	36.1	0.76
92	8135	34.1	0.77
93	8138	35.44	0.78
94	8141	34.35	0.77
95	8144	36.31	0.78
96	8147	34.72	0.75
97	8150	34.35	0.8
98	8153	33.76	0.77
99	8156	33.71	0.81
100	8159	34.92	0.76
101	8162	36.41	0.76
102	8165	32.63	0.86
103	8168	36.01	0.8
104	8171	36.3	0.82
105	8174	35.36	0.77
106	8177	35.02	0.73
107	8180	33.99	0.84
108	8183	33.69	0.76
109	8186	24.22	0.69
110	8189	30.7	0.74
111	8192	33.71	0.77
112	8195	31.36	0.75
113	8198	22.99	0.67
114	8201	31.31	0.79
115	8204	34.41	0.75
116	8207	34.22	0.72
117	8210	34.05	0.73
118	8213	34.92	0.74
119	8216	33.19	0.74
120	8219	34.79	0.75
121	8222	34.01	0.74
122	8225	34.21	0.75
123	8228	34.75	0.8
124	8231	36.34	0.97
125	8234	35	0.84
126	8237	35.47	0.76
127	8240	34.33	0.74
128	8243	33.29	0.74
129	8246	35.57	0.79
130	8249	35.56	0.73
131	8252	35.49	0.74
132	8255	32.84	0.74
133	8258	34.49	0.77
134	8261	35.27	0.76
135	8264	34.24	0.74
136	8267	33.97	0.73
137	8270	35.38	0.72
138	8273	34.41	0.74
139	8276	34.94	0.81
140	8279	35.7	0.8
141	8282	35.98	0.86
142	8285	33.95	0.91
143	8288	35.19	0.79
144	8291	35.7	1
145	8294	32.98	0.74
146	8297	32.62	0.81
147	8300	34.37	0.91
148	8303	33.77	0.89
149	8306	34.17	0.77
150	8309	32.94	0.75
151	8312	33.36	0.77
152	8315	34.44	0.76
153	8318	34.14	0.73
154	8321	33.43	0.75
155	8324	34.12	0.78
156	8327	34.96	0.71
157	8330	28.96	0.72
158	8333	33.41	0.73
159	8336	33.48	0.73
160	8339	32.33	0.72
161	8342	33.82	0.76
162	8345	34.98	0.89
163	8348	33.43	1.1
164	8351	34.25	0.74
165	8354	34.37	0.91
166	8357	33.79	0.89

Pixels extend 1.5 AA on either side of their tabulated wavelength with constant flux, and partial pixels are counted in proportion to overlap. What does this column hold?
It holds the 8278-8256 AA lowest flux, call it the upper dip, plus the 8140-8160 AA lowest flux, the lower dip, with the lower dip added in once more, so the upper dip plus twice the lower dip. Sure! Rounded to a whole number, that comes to 101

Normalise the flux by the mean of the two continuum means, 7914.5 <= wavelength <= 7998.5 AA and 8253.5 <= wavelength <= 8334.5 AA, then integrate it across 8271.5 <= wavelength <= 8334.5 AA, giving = 66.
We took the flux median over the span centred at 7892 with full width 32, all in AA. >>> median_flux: 29.4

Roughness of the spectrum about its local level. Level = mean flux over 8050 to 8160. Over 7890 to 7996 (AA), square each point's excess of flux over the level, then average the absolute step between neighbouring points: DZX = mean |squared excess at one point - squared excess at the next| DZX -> 7.5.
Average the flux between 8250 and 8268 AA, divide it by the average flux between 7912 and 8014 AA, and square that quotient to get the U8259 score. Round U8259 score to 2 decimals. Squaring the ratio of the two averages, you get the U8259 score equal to 1.27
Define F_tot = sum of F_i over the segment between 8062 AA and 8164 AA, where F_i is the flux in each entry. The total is 1165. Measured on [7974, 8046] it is 763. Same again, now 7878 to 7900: 207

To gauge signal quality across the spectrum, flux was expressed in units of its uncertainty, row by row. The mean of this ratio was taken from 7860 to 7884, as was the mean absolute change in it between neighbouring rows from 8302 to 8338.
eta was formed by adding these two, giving 40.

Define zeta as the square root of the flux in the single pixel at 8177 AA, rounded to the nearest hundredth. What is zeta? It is 5.92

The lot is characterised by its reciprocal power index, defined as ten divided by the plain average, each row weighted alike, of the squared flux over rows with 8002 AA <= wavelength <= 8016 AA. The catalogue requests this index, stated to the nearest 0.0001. 0.0099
